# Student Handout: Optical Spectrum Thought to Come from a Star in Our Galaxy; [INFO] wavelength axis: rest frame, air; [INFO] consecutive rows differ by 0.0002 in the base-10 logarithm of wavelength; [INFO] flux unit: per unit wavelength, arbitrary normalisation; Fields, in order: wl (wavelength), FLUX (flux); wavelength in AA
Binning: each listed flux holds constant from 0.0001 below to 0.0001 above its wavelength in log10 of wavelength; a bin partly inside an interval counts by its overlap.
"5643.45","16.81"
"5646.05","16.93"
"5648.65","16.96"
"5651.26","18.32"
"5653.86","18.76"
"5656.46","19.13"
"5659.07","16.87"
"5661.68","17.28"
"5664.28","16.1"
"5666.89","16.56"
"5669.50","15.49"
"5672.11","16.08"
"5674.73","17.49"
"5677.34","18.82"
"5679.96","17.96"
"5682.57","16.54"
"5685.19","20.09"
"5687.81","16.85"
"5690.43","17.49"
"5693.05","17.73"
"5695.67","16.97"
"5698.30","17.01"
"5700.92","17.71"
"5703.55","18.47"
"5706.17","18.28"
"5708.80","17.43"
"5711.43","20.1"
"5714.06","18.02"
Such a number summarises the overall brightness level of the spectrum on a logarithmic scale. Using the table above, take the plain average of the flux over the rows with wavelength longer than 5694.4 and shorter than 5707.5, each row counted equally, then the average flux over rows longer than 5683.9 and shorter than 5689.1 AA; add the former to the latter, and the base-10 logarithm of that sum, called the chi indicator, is 1.558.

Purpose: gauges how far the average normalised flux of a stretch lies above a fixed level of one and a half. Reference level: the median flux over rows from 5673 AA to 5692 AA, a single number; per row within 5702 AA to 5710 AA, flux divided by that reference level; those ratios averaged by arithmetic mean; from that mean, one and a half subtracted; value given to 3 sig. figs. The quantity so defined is -0.467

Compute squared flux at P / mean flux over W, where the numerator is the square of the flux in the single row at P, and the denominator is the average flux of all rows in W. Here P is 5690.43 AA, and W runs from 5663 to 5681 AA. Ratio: 18.1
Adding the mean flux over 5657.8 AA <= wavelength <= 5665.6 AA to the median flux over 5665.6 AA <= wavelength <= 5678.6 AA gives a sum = 33.3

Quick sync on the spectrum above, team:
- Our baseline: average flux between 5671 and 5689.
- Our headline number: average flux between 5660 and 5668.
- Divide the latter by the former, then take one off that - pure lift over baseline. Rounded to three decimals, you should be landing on -0.059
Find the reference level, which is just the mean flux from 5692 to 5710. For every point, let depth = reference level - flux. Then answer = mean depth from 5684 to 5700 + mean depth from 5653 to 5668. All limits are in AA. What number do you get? 0.2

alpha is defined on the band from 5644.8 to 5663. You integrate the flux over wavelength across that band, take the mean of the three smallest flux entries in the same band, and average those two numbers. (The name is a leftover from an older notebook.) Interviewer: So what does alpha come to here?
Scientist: 170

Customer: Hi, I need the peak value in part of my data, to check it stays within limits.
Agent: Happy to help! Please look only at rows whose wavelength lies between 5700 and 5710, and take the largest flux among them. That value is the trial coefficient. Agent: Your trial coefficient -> 18.47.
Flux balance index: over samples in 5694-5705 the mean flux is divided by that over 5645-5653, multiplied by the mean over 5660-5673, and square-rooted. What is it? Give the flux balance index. 4.05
